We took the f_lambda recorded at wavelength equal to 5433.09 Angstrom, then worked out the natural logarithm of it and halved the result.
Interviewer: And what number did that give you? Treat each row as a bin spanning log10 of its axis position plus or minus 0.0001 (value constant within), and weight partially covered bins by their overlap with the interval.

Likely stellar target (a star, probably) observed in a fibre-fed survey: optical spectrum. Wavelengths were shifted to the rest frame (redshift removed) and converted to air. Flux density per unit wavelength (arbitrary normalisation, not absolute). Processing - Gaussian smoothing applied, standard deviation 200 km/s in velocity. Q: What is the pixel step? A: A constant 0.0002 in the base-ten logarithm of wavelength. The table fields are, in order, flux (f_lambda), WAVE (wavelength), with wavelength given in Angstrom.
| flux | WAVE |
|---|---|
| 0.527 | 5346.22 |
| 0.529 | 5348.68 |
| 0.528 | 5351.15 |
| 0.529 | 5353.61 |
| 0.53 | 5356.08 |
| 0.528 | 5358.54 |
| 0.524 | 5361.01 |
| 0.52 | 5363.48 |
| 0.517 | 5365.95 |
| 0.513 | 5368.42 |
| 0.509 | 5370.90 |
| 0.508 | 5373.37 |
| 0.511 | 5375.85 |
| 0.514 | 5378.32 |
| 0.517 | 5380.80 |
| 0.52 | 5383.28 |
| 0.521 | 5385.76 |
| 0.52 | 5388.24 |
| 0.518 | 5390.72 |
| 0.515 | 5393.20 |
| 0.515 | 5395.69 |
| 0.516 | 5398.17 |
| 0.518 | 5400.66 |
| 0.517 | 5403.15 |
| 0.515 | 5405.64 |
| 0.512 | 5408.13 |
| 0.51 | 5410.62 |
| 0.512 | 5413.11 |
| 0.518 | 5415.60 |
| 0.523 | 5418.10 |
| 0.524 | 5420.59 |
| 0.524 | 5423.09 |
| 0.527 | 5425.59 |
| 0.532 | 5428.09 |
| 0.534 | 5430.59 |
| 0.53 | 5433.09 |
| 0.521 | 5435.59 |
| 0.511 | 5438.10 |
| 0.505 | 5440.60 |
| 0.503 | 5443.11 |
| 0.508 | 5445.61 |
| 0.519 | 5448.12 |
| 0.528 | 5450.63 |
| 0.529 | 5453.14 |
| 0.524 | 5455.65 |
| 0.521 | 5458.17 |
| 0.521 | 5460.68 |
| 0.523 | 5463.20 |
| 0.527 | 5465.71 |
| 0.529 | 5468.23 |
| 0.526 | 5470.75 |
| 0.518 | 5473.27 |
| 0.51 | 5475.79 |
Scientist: -0.317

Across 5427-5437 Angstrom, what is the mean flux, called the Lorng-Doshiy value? 0.529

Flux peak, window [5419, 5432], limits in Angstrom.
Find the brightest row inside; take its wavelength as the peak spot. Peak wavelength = 5430.59 Angstrom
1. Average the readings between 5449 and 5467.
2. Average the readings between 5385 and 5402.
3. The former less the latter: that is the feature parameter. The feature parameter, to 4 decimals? 0.0071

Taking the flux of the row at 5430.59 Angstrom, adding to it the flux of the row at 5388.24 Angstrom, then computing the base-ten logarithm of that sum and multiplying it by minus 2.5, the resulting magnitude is -0.057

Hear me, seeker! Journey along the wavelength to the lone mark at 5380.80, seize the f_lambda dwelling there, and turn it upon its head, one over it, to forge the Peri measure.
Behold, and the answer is 1.93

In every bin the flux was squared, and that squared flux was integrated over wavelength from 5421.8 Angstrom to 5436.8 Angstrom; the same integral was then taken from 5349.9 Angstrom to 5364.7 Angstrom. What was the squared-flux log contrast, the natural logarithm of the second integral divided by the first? -0.019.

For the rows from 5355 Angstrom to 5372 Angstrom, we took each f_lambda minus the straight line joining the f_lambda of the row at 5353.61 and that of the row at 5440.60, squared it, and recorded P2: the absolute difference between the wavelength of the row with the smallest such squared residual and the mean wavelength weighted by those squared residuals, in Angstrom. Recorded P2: 10.1 Angstrom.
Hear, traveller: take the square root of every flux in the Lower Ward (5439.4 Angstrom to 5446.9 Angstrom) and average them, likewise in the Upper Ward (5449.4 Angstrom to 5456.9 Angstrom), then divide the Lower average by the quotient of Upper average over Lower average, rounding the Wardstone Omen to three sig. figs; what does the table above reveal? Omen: 0.696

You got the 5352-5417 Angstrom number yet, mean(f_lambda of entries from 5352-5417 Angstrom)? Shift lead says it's 0.517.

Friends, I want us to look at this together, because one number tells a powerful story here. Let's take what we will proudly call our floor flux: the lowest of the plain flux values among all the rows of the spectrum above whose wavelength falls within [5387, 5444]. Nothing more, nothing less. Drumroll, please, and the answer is 0.503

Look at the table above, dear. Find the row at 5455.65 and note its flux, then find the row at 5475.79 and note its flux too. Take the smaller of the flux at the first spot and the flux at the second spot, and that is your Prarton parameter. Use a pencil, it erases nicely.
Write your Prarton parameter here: 0.510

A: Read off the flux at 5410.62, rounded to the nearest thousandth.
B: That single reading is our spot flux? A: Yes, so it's 0.510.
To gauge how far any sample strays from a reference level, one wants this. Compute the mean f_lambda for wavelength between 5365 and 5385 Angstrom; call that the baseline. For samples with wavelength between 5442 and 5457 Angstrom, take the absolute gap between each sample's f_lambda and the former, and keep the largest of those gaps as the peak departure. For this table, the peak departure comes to 0.0154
